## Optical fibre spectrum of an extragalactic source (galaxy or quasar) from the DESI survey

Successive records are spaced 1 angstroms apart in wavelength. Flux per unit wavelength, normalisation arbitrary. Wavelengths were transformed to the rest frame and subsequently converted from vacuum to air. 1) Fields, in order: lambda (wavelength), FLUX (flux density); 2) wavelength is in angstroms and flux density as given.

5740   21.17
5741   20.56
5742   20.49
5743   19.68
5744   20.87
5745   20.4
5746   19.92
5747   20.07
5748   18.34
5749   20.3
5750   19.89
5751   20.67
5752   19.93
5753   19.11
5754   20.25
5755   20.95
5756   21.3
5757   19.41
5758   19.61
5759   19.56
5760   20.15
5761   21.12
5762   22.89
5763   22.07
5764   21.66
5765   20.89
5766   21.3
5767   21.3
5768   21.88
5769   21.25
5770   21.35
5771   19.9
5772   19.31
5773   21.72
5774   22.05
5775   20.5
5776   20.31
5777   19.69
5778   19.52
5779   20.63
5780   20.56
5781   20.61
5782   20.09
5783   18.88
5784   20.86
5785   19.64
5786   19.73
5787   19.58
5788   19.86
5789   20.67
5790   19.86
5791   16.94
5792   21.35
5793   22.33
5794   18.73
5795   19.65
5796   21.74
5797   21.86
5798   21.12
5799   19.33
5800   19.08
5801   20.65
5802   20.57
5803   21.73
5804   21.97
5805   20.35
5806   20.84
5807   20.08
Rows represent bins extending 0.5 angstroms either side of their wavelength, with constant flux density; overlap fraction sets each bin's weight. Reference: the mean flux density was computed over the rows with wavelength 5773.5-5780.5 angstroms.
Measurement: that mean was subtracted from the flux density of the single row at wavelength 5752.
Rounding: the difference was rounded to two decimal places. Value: -0.54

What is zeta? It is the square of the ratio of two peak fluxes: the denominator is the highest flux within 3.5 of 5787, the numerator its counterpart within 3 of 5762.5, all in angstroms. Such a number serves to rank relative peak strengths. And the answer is 1.20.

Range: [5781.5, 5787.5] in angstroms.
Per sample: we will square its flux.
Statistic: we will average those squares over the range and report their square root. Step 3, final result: 19.8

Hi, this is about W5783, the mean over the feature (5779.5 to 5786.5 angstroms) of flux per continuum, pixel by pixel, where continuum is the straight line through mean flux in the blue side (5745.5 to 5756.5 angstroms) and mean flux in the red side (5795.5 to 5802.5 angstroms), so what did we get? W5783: 0.98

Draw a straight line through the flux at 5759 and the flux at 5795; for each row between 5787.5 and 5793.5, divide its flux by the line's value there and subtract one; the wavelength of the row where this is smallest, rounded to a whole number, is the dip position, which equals 5791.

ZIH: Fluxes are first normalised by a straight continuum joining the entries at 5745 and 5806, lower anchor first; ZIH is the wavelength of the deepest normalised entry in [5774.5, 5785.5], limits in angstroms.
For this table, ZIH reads 5783 angstroms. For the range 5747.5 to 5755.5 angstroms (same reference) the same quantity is 5748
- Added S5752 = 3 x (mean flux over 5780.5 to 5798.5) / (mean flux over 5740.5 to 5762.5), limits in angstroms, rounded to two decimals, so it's 2.99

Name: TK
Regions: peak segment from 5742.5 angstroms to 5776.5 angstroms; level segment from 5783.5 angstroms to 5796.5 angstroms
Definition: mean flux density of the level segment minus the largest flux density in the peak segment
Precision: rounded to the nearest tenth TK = -2.8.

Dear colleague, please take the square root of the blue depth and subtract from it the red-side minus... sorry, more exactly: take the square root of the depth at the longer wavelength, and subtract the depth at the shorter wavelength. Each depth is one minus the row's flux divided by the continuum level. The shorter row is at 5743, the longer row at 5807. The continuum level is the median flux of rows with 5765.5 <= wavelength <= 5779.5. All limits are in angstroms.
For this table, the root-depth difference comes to 0.14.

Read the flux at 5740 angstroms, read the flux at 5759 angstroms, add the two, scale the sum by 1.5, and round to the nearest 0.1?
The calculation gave 61.1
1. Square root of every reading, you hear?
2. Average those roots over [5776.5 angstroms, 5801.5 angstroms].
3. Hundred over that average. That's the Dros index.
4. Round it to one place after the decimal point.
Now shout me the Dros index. 22.3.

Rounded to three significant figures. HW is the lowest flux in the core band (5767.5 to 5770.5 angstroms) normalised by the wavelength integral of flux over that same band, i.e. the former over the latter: 0.330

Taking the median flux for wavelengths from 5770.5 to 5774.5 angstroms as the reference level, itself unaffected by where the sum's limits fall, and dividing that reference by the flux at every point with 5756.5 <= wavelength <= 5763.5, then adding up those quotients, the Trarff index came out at 7.07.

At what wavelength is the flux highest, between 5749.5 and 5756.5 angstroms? 5756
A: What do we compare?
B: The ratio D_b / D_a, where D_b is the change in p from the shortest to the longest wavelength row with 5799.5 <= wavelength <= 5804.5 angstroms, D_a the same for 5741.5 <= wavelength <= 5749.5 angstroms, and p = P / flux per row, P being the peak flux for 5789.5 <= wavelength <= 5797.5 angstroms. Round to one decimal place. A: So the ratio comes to -15.1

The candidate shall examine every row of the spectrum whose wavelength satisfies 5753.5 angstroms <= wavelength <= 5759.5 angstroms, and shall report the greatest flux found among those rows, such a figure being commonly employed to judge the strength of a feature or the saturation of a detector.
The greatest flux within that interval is 21.3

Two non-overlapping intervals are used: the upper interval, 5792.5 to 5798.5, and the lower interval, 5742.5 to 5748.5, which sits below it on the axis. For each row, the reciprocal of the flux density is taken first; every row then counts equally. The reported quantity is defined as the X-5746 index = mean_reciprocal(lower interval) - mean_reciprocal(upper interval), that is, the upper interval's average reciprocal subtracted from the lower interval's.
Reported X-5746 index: 0.002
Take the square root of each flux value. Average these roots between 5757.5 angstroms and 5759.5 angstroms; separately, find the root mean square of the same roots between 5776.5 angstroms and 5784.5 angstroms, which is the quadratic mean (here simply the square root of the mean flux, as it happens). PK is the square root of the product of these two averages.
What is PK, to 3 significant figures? 4.45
